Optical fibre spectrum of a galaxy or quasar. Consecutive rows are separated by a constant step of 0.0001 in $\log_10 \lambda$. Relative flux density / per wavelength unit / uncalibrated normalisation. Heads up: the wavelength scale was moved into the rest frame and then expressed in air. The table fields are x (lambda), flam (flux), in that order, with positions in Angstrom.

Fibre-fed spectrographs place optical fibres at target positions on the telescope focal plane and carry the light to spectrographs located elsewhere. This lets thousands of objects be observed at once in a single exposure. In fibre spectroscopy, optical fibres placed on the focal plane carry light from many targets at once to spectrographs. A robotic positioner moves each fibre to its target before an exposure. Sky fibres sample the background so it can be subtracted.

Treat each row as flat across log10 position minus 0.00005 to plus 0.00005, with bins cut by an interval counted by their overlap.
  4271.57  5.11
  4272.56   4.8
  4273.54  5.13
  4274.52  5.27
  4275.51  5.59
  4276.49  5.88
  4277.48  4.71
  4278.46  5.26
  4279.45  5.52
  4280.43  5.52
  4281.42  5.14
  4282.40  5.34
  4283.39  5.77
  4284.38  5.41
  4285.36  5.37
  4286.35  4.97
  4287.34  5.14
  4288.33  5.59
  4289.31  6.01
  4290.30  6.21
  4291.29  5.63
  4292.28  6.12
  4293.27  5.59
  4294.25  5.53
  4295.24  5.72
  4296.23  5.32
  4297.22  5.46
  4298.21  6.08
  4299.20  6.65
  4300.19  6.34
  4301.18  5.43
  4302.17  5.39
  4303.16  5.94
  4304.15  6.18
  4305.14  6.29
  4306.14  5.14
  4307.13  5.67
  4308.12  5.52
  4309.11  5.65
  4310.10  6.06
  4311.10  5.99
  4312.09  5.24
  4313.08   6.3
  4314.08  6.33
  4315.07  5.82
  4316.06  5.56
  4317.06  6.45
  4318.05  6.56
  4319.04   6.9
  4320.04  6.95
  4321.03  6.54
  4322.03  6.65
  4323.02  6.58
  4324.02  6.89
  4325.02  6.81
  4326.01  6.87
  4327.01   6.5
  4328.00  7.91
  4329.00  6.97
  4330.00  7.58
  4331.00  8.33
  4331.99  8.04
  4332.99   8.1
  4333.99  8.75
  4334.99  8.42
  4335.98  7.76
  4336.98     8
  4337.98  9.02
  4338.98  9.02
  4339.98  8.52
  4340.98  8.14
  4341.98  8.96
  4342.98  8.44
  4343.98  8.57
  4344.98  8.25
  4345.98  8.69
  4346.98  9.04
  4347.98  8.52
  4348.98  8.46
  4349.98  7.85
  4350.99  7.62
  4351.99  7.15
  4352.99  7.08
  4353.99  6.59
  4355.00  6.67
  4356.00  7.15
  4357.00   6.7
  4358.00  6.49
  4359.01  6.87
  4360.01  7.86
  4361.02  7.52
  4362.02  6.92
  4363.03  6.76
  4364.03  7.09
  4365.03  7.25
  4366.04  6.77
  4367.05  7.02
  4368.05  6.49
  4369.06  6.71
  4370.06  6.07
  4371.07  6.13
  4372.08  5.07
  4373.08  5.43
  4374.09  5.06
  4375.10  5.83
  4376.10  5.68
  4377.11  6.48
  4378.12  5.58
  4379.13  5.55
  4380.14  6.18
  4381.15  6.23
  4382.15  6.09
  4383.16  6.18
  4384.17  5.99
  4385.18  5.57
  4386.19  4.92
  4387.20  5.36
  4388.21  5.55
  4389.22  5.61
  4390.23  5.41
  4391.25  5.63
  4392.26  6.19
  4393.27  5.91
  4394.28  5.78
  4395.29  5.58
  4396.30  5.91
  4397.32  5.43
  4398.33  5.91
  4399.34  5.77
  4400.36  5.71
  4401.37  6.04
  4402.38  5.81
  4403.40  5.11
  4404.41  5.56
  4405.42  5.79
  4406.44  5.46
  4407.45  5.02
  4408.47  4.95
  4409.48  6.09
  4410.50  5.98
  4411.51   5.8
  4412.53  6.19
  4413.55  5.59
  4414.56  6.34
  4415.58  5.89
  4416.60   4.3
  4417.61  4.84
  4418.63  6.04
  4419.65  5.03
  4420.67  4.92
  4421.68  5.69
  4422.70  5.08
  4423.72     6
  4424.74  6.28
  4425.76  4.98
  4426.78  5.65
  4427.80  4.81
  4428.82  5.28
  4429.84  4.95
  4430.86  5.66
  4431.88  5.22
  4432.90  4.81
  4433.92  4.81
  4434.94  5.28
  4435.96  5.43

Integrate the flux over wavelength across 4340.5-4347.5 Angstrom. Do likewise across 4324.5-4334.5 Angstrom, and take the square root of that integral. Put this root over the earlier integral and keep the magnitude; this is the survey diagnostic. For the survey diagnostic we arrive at 0.145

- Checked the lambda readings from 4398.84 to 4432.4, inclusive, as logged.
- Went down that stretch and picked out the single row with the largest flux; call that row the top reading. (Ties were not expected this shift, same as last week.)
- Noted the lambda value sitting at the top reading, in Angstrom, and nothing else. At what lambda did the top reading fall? 4414.56 Angstrom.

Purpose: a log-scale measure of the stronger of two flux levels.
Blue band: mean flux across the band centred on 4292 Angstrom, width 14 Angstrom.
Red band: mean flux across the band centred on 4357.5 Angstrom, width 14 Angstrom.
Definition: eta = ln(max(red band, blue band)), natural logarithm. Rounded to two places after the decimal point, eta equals 1.95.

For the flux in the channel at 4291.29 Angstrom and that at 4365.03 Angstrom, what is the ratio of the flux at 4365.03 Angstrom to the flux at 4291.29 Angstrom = 1.29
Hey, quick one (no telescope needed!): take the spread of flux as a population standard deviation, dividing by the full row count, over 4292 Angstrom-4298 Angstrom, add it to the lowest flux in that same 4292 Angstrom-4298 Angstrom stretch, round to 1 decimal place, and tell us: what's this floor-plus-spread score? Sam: 5.6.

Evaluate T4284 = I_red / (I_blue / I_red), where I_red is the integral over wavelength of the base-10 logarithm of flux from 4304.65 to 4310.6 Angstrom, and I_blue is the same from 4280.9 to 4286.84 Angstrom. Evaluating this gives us 4.7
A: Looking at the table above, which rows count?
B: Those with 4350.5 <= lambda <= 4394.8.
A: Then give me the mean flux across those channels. 6.3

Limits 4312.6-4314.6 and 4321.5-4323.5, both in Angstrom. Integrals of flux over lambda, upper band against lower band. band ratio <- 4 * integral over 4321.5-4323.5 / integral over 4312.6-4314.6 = 4.2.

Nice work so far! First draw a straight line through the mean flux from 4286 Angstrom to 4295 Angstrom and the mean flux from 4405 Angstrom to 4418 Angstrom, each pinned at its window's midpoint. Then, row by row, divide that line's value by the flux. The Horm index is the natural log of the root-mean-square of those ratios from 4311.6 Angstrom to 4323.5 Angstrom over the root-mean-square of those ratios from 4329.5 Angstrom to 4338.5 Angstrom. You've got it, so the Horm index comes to 0.271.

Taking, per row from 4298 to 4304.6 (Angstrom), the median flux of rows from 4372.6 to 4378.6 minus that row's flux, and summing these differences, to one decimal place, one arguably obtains -2.6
